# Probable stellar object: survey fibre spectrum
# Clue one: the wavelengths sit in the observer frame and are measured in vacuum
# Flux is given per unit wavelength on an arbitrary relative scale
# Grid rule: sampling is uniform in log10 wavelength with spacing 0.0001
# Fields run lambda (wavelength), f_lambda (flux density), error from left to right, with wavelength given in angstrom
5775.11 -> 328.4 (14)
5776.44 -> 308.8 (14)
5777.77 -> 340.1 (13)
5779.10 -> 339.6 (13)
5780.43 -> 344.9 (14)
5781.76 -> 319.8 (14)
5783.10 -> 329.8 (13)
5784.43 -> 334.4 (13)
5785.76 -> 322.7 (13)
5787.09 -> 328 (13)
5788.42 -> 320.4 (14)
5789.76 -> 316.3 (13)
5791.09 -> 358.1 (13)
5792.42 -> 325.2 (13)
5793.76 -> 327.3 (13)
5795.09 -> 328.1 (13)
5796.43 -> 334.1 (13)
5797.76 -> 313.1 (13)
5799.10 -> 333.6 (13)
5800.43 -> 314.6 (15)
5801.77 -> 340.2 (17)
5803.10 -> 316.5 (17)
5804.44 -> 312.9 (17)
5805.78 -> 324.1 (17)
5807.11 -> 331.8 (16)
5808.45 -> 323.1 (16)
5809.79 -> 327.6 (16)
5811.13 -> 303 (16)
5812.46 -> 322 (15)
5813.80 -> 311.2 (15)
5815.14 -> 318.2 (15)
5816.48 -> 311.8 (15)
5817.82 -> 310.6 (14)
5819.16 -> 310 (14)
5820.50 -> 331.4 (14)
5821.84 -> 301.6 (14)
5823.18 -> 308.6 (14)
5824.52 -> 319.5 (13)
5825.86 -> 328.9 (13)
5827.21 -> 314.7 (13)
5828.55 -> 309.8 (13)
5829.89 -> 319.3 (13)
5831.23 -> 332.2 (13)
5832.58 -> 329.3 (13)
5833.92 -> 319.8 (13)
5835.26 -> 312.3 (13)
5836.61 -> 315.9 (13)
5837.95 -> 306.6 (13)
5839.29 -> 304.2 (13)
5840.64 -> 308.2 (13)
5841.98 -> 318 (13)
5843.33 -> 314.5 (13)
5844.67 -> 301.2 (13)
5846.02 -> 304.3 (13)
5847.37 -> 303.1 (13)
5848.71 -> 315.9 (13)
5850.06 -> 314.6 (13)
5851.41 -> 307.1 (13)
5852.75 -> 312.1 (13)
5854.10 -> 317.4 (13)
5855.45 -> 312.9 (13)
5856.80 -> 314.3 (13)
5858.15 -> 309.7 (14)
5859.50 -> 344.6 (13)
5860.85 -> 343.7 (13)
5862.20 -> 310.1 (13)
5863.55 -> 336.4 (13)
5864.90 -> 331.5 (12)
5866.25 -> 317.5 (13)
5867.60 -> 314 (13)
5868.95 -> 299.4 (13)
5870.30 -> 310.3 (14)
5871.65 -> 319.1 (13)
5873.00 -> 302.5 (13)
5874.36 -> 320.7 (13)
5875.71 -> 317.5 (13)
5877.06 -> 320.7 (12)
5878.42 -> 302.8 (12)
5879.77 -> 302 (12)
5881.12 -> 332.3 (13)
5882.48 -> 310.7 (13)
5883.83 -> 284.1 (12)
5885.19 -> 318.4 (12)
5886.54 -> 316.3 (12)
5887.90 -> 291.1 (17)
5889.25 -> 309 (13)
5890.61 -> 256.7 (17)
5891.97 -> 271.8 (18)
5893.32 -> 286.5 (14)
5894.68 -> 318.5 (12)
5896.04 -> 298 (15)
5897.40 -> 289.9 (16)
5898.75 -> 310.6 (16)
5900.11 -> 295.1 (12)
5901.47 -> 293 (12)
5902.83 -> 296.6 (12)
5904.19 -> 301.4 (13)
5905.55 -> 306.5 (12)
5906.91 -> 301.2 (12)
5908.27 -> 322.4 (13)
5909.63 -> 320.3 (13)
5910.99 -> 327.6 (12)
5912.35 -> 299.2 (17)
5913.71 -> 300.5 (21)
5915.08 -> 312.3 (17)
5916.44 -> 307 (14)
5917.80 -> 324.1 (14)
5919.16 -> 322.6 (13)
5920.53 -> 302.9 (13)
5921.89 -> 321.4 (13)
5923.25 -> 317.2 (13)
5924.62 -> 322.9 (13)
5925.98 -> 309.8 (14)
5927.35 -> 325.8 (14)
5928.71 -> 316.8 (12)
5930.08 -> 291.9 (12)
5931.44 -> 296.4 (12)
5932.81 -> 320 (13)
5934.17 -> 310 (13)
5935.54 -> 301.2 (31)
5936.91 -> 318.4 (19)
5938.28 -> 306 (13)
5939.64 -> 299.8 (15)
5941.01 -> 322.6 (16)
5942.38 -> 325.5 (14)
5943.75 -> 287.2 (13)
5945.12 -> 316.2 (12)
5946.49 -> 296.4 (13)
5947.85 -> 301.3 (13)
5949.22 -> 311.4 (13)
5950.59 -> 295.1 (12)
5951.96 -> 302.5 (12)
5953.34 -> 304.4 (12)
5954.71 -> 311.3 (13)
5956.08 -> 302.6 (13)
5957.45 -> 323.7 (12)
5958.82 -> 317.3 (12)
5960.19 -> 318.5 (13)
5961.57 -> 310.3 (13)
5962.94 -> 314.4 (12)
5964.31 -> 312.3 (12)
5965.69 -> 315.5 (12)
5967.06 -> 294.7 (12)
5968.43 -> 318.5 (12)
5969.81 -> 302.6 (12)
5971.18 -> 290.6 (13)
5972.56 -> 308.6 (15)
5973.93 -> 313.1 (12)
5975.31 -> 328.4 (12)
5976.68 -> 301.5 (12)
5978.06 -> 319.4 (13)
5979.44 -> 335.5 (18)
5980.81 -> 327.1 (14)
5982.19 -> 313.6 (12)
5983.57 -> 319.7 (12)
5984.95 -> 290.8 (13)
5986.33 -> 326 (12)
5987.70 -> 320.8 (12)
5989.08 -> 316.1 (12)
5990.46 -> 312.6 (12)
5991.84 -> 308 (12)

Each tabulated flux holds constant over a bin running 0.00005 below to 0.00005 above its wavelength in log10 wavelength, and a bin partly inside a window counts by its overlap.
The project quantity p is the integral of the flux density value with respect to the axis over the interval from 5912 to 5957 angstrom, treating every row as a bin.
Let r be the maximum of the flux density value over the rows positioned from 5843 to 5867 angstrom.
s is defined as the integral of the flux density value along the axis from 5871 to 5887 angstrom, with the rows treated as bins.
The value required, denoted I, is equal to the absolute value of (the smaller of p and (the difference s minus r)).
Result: 4651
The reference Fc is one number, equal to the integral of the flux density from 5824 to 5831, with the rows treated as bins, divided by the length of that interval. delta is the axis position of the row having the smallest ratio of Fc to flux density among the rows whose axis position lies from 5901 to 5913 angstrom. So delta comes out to 5910.99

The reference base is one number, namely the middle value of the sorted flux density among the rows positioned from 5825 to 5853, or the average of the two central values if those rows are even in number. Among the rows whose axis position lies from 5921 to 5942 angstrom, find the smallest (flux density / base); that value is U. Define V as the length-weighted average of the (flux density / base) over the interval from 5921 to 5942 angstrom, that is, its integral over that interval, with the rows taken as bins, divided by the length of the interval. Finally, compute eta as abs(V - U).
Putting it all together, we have 0.064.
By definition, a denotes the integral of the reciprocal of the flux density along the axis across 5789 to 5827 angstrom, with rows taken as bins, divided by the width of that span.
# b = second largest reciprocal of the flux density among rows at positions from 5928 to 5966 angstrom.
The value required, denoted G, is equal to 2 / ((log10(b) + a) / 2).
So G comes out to -1.62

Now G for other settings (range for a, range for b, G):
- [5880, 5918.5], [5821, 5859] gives -1.62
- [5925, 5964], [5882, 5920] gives -1.65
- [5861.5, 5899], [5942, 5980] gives -1.63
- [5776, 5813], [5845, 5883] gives -1.61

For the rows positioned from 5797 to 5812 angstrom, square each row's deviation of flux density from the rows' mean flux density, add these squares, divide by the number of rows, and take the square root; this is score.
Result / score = 10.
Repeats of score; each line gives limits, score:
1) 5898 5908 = 6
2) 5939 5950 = 13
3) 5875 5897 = 19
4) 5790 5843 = 11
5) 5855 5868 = 13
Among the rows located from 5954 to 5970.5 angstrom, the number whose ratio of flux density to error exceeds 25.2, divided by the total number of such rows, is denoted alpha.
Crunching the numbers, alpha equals 0.58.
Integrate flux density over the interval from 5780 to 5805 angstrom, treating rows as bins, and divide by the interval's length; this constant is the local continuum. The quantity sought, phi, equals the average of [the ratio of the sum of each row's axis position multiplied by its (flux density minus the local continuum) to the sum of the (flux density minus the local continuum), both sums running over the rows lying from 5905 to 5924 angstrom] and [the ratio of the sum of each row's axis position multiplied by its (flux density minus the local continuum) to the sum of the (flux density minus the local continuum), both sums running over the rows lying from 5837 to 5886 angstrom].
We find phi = 5887.2 angstrom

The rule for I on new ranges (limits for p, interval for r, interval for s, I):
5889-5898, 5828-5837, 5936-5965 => 2600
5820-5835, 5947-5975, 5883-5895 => 3208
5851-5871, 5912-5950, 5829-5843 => 4105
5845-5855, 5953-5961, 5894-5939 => 3103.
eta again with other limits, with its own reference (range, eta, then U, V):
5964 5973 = 0.048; 0.924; 0.97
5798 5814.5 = 0.059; 0.963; 1.02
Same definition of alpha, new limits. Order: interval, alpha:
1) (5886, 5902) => 0.17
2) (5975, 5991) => 0.58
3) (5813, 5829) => 0.08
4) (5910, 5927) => 0.08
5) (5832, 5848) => 0.08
